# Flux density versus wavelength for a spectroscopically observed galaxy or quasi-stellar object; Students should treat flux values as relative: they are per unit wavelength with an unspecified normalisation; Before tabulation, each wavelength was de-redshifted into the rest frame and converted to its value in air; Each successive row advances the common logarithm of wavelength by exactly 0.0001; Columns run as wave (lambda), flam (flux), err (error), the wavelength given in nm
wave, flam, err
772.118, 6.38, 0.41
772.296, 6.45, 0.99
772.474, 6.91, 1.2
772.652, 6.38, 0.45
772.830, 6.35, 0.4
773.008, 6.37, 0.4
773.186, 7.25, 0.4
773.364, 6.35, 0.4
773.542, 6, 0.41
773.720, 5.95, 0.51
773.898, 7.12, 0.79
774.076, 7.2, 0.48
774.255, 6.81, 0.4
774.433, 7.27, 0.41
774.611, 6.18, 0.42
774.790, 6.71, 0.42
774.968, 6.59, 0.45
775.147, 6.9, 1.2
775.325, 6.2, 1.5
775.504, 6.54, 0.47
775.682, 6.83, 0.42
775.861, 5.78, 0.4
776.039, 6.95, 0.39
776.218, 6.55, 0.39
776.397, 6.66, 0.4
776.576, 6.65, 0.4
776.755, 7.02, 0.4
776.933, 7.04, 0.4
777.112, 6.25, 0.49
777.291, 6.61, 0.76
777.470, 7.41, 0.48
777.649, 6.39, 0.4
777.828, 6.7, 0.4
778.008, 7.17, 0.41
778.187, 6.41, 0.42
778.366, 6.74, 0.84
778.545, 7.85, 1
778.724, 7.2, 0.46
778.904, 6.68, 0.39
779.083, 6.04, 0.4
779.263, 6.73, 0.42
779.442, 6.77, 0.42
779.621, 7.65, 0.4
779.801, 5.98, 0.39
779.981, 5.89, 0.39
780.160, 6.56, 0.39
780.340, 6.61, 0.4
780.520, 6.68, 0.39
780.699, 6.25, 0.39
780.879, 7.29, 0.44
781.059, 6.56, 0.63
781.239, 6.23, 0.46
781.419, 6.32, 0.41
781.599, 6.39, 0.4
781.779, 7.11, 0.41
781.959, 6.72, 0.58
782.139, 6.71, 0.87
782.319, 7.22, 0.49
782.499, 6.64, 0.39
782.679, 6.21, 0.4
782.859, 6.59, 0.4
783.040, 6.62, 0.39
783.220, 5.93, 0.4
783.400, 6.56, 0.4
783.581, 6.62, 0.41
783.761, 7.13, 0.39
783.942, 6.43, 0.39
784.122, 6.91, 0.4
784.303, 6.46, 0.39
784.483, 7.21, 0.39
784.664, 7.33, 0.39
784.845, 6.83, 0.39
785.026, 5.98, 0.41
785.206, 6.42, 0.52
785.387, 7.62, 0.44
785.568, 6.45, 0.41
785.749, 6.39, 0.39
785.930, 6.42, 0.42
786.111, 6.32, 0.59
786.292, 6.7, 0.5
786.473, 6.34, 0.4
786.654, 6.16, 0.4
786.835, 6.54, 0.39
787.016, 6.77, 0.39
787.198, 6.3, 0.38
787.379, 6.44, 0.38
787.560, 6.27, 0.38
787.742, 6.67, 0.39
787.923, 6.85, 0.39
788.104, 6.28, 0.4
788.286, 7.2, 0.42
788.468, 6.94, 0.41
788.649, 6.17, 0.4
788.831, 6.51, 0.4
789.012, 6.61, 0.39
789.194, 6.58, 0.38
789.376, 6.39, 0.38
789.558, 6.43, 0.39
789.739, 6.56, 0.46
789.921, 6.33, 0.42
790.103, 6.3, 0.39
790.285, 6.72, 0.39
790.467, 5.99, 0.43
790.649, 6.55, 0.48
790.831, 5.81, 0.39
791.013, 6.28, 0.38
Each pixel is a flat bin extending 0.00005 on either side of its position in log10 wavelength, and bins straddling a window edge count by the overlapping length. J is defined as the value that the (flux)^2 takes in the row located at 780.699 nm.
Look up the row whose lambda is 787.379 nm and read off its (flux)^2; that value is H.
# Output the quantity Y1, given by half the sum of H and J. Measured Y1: 40.3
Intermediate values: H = 41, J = 39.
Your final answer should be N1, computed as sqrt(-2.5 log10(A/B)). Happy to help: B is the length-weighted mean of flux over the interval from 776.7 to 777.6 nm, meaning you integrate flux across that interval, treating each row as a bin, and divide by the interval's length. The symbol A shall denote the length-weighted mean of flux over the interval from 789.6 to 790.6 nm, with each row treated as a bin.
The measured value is 0.272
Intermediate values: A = 6.39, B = 6.845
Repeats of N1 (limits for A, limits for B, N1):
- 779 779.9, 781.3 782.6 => 0.121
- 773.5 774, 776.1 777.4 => 0.215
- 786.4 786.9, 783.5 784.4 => 0.251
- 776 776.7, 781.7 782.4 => 0.197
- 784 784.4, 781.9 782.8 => 0.050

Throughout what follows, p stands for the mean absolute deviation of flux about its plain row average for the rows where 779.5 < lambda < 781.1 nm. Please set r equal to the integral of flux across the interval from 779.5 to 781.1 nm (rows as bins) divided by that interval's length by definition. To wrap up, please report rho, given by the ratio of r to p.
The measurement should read 17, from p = 0.40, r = 6.61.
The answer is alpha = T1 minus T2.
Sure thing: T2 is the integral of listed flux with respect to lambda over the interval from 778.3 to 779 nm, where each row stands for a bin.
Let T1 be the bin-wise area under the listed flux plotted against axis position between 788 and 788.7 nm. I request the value -0.31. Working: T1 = 4.68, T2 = 4.99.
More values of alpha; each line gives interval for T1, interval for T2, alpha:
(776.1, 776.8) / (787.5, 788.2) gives 0.12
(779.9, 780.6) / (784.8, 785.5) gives -0.18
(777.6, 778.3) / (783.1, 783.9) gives -0.57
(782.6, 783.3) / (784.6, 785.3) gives -0.19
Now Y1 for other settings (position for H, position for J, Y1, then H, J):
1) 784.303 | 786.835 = 42.3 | 42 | 43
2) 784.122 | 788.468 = 48.0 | 48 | 48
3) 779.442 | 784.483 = 48.9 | 46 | 52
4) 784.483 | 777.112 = 45.5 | 52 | 39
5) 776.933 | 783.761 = 50.2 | 50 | 51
